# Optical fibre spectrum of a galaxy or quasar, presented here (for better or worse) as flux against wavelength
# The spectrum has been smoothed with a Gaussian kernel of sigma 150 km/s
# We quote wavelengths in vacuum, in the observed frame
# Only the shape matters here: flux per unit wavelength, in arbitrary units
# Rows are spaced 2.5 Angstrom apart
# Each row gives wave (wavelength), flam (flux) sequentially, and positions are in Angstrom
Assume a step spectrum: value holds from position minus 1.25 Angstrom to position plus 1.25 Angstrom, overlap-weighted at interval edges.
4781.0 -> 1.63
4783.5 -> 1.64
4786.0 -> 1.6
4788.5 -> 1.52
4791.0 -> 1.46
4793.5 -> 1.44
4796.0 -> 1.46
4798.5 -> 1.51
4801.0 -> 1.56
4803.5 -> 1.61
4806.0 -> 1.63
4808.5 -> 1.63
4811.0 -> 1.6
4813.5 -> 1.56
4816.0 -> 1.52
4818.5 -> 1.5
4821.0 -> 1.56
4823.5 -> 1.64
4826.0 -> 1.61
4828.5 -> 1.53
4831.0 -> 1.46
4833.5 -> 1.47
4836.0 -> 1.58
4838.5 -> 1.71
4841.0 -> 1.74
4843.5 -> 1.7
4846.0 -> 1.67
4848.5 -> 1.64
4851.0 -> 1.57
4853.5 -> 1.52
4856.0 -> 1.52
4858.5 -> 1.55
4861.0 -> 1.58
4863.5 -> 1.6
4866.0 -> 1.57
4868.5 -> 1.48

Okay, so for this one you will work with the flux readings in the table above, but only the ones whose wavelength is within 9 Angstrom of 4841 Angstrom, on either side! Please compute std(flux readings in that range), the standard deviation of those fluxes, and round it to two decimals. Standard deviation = 0.09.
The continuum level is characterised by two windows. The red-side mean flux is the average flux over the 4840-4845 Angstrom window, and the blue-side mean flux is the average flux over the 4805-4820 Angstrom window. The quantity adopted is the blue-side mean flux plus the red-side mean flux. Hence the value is 3.29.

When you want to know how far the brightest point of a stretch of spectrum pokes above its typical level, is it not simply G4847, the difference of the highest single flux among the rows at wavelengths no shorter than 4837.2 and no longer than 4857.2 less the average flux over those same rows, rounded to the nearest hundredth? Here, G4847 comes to 0.11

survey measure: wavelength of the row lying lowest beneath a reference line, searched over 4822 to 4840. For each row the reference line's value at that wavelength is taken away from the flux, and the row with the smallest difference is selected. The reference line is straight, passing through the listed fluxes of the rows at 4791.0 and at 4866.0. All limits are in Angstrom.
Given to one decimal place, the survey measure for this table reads 4831.0 Angstrom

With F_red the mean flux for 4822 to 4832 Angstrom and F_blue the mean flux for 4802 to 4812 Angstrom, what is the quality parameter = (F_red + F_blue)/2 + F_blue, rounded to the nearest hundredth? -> 3.21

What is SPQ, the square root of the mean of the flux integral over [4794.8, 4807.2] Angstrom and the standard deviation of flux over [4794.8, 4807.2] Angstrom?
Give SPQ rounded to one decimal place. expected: 3.1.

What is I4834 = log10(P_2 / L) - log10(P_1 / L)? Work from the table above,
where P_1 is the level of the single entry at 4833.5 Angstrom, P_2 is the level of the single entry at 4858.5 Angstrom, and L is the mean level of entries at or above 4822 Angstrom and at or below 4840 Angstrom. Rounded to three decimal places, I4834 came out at 0.023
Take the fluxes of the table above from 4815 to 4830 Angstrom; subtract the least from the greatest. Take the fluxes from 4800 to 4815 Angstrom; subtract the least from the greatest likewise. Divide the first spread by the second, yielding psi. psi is 2.0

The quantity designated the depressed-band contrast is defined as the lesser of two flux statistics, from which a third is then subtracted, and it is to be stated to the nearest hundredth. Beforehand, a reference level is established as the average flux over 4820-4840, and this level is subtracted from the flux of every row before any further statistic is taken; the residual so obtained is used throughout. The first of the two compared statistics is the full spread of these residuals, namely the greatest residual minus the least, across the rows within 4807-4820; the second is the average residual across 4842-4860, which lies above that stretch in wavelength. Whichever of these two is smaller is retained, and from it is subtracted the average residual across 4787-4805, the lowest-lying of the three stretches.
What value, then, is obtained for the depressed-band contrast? 0.09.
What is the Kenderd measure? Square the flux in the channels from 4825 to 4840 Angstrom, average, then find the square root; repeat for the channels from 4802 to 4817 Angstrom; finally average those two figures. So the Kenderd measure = 1.58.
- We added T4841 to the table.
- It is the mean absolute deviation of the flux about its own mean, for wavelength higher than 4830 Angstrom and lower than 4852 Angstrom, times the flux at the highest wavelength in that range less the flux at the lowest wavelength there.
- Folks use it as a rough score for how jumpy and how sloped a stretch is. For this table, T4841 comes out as 0.0093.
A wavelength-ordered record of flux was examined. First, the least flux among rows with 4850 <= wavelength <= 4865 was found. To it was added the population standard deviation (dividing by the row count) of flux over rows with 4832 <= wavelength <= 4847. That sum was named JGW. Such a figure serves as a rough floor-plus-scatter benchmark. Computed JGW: 1.61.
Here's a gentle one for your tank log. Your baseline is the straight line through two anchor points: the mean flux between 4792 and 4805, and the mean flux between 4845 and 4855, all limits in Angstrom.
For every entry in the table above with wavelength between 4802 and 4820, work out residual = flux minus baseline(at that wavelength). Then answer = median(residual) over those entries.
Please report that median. 0.064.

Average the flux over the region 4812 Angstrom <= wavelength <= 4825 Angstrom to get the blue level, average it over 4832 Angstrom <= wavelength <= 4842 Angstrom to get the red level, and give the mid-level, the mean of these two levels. 1.59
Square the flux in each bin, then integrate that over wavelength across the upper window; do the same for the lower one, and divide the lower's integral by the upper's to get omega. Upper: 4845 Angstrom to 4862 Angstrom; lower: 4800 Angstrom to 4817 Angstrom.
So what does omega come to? 1.01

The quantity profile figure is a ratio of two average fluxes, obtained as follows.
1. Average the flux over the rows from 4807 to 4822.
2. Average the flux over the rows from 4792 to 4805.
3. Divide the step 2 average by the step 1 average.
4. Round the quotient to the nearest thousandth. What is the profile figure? 0.971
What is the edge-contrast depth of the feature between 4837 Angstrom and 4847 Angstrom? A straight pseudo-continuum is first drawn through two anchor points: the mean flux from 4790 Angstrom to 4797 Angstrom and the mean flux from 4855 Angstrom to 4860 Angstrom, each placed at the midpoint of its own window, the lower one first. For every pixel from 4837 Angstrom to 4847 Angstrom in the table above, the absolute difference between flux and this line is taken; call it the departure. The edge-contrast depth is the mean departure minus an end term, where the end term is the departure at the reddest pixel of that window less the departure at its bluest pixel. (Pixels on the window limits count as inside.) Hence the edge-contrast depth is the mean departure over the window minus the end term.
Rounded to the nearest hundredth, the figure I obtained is 0.24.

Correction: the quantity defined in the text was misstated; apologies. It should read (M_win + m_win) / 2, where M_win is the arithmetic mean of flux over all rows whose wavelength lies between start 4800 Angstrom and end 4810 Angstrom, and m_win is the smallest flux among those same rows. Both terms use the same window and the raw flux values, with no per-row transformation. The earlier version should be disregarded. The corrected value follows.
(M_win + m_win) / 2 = 1.58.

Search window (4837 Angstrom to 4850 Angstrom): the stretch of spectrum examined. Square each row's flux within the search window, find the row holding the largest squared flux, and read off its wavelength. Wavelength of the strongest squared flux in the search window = 4841.0 Angstrom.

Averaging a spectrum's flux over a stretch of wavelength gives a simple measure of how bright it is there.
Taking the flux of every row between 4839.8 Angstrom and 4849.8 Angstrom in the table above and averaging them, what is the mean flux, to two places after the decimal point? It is 1.69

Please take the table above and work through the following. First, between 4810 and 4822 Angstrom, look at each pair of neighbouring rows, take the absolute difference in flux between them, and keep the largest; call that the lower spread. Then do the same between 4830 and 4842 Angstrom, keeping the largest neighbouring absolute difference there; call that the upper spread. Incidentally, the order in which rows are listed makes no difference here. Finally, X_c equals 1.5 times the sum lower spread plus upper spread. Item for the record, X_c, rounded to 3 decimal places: 0.285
